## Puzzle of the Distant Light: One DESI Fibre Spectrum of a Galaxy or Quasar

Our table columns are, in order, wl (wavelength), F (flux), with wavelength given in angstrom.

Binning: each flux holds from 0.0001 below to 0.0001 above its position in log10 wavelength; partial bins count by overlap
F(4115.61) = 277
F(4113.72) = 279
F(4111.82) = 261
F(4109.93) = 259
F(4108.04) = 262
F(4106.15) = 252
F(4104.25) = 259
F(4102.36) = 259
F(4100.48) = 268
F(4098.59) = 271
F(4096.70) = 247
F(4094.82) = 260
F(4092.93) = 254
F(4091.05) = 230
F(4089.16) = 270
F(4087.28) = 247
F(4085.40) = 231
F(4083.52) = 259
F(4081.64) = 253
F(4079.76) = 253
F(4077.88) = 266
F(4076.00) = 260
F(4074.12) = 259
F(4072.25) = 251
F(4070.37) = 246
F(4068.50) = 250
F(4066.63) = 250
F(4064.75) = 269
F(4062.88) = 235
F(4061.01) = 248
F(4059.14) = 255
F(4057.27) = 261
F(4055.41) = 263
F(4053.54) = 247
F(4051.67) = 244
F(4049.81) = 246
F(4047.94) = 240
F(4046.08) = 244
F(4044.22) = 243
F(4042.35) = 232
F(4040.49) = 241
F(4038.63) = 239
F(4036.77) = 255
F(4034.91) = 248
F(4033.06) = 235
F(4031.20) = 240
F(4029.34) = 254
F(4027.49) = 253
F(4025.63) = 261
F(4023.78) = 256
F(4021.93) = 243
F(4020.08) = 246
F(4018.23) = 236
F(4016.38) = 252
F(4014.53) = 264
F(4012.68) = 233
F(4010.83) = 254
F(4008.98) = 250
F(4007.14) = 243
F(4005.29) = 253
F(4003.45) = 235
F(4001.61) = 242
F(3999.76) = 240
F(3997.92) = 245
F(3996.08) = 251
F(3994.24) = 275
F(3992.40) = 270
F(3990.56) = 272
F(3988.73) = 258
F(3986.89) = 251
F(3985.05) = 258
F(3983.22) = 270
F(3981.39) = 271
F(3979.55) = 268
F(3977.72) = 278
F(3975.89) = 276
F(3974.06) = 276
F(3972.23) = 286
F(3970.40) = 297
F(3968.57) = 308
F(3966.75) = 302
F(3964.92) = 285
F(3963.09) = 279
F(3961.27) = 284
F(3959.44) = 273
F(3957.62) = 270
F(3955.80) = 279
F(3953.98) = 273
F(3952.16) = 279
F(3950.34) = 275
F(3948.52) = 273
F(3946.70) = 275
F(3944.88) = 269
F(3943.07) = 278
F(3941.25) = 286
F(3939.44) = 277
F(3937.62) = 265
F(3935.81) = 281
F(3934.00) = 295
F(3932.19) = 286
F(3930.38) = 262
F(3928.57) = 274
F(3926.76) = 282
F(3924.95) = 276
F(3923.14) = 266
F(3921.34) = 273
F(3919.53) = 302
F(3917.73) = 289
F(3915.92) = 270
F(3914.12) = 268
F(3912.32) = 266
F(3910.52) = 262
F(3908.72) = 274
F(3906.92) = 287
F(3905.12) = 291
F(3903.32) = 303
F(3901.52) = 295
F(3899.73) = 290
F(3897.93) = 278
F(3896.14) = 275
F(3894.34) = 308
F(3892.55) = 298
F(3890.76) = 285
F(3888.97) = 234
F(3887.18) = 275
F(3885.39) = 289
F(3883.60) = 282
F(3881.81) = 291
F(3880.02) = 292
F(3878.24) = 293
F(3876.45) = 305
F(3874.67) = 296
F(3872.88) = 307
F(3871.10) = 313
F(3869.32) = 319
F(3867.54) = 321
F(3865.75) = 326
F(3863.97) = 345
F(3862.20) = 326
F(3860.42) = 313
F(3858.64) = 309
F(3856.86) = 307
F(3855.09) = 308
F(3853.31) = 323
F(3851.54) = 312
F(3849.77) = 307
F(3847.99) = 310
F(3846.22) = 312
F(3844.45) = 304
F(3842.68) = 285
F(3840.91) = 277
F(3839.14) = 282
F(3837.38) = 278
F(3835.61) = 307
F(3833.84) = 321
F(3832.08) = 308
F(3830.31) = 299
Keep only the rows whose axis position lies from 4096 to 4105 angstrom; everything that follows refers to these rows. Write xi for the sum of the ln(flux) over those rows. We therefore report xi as 27.8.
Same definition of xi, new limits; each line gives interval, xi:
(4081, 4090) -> 27.6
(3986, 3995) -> 27.9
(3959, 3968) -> 28.3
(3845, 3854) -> 28.7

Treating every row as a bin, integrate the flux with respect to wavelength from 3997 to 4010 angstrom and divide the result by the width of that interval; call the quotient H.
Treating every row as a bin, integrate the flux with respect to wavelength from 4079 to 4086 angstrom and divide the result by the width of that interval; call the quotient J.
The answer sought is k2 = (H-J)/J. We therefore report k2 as -0.02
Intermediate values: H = 244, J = 250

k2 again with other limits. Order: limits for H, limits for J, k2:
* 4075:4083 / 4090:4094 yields 0.06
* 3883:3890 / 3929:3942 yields -0.03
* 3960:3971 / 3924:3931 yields 0.07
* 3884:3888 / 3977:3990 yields 0.06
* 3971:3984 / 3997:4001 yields 0.14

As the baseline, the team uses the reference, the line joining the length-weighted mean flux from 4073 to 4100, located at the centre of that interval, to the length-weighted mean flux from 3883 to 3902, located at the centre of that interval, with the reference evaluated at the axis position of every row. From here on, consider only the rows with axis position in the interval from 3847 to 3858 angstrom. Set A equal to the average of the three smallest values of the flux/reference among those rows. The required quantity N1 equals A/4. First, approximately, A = 1.07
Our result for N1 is 0.267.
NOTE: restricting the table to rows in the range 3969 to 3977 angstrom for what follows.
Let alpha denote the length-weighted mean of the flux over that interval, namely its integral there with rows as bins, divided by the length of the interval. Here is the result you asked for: 285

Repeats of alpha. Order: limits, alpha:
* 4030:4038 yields 245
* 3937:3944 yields 277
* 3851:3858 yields 312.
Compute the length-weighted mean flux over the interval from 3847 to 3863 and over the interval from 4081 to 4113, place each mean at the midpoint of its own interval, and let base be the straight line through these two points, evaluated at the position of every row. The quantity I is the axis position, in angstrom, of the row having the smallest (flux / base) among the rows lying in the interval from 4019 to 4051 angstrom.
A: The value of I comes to 4042.35 angstrom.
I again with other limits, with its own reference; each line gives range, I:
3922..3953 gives 3930.38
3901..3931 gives 3910.52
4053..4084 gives 4062.88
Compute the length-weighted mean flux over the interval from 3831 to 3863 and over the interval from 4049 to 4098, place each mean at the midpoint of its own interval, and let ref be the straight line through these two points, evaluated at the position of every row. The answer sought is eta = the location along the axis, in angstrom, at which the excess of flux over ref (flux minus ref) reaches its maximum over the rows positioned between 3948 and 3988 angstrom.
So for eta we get 3968.57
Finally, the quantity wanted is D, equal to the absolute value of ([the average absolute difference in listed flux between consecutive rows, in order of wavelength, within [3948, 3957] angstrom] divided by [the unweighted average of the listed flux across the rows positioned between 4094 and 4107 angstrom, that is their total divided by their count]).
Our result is 0.017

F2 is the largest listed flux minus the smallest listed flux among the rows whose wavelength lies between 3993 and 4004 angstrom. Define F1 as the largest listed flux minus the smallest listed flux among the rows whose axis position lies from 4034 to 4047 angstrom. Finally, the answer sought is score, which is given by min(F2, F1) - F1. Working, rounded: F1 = 23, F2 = 40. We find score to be 0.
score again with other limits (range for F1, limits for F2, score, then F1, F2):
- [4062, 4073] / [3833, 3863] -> 0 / 34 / 49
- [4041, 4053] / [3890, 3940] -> 0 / 14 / 46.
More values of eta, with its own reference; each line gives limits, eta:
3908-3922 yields 3919.53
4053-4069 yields 4064.75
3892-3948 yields 3894.34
